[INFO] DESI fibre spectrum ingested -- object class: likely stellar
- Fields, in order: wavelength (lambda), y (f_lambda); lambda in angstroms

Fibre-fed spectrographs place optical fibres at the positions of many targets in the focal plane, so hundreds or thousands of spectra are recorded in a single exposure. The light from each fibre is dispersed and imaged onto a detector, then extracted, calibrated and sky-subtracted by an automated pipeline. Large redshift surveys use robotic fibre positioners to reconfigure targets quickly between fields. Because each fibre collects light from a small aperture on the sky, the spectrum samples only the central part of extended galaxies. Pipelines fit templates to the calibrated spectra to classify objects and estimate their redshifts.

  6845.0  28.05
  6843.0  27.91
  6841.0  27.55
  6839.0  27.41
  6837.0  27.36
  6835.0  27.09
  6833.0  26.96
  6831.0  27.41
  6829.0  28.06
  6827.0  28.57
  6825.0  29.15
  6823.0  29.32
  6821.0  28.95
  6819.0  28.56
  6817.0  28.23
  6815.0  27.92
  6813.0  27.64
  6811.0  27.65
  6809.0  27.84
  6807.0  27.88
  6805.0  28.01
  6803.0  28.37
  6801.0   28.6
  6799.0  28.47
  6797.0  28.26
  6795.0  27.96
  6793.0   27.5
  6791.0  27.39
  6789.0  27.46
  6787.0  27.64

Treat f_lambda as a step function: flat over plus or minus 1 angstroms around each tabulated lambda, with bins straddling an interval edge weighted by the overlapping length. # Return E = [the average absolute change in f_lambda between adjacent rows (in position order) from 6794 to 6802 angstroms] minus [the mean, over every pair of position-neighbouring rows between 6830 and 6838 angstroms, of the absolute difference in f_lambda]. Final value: -0.07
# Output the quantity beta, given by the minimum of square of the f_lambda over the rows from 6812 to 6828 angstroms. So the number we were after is 764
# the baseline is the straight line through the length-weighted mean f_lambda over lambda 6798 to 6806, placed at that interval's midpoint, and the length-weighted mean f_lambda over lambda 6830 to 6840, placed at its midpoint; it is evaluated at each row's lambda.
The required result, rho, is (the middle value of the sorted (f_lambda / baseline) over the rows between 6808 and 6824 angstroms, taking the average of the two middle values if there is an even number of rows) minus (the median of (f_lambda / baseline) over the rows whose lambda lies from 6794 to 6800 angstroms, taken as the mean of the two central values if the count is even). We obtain 0.016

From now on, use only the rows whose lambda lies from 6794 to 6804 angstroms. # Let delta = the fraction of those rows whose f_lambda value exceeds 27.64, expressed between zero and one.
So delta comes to 1.0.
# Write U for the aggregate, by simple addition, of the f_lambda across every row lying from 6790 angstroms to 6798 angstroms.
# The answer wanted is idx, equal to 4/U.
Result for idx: 0.04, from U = 111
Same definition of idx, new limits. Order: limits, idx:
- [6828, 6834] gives 0.05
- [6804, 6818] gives 0.02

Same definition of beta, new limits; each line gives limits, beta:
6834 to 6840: 734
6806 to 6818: 764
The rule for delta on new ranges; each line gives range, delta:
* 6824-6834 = 0.6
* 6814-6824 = 1.0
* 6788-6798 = 0.4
